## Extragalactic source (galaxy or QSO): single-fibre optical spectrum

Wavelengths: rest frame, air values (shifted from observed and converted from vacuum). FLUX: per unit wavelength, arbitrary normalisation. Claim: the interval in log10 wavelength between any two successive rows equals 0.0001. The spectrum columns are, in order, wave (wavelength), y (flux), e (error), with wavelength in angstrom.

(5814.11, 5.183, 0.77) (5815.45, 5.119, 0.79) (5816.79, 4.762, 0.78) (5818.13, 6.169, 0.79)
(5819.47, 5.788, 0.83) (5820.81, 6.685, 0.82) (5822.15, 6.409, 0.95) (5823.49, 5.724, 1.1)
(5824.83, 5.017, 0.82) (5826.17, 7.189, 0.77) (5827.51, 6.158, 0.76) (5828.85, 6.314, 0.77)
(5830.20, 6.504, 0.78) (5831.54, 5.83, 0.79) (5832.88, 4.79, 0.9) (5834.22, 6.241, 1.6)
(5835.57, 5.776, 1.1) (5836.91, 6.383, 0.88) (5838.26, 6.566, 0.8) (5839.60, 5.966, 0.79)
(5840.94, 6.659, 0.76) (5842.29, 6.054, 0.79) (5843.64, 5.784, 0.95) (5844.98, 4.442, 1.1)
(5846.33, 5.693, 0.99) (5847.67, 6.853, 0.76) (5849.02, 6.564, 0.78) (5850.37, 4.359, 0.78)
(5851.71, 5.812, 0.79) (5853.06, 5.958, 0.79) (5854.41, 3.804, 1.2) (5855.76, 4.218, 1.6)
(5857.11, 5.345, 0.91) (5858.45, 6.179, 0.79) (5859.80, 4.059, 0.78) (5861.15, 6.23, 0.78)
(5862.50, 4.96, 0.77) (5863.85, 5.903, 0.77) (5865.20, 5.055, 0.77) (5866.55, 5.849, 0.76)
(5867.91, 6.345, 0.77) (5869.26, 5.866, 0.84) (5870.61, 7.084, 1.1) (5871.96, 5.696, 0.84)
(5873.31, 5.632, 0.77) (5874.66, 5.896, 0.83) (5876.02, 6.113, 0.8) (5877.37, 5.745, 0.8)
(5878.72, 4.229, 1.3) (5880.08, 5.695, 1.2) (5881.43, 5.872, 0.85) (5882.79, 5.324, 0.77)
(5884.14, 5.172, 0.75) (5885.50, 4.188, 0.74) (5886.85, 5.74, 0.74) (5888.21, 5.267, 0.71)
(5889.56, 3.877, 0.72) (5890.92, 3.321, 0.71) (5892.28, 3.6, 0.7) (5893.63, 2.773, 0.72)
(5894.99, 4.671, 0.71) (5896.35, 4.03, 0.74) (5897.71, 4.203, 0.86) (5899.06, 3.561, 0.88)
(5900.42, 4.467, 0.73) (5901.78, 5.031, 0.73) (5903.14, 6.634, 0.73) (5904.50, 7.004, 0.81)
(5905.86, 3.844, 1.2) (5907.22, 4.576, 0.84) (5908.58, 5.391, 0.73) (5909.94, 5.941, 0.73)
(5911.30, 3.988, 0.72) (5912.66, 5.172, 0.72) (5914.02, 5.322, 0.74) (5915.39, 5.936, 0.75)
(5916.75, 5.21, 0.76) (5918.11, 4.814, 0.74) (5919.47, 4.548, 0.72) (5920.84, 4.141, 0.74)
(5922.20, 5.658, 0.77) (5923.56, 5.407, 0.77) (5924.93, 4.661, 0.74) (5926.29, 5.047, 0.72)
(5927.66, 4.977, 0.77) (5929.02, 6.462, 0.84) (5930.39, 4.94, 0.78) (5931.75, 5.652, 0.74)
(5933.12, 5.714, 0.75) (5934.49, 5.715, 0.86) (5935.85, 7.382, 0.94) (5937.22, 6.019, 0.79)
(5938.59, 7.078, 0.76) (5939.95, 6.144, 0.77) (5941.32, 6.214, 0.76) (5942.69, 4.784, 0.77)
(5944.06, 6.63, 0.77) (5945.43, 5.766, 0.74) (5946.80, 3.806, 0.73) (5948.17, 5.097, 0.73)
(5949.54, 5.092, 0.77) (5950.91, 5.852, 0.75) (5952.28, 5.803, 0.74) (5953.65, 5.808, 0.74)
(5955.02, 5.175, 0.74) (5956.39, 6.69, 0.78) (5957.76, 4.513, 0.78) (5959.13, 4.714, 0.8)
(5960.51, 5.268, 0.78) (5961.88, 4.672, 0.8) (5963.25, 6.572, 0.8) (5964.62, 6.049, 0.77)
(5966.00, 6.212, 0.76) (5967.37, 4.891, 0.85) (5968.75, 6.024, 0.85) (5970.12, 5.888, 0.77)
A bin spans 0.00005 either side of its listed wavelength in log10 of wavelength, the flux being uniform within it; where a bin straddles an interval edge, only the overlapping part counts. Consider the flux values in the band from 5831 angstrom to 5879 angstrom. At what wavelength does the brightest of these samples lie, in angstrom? 5870.61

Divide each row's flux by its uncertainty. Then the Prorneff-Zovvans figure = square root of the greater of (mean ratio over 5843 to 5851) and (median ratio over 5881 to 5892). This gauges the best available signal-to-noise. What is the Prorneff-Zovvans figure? 2.63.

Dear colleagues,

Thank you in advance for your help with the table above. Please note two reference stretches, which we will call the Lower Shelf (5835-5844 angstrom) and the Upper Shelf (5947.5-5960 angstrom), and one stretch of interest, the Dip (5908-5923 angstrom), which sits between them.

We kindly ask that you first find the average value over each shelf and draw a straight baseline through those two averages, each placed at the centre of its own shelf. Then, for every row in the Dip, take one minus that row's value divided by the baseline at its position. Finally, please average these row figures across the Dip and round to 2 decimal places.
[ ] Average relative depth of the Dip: 0.10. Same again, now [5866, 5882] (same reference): 0.02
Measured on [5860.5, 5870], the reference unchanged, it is 0.04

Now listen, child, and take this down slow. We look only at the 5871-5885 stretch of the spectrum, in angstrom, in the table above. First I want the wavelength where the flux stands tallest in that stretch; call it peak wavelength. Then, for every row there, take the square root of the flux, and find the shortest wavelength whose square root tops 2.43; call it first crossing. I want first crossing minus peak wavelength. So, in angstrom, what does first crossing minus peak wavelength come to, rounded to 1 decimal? 0.0 angstrom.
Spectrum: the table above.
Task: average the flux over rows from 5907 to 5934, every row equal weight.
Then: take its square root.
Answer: 2.28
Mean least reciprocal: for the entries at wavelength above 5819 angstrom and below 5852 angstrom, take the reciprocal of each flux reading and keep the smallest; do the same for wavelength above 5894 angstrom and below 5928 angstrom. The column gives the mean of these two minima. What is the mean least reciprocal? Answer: 0.141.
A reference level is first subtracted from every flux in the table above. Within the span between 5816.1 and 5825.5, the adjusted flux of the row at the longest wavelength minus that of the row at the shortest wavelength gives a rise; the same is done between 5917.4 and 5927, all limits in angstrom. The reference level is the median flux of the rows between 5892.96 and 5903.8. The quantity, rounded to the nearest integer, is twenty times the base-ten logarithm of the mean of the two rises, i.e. -12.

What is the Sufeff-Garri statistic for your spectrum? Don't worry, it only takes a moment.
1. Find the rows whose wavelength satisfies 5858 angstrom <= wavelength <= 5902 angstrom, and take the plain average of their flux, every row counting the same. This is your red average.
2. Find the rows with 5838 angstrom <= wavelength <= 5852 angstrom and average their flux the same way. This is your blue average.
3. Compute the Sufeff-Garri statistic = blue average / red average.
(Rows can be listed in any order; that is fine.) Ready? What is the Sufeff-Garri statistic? 1.16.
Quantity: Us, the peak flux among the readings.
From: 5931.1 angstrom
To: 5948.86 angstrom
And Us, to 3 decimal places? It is 7.382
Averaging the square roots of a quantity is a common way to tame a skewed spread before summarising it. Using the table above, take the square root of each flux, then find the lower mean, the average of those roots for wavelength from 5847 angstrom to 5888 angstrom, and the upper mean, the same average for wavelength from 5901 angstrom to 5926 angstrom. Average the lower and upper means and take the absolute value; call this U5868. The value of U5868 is 2.31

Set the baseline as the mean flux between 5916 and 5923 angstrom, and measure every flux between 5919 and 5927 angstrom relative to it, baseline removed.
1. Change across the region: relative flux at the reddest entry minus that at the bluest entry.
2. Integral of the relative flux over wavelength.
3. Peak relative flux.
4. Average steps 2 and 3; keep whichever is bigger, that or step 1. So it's 0.5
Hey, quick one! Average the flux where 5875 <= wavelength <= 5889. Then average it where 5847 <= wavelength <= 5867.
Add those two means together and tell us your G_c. 10.7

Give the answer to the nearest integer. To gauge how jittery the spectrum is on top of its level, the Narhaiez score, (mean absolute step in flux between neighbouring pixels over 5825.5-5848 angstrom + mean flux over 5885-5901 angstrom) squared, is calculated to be 24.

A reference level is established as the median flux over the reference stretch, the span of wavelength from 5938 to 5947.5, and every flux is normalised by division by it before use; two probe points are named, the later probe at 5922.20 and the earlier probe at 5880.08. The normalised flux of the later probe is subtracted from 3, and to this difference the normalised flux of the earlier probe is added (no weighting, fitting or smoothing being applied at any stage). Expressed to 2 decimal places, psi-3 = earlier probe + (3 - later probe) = 3.01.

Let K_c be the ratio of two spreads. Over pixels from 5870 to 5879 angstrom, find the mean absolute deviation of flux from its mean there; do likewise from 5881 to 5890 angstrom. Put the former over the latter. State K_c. 0.86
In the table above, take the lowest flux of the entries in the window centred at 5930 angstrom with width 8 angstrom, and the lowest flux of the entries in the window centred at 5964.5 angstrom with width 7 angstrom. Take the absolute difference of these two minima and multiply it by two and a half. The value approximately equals 0.67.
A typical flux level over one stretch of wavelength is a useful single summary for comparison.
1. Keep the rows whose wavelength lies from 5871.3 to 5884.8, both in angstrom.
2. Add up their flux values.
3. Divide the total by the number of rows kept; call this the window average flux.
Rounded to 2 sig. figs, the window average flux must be 5.5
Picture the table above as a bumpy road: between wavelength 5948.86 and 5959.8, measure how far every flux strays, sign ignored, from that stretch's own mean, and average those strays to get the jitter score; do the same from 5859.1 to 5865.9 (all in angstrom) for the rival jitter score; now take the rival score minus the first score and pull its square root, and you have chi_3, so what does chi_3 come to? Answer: 0.28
